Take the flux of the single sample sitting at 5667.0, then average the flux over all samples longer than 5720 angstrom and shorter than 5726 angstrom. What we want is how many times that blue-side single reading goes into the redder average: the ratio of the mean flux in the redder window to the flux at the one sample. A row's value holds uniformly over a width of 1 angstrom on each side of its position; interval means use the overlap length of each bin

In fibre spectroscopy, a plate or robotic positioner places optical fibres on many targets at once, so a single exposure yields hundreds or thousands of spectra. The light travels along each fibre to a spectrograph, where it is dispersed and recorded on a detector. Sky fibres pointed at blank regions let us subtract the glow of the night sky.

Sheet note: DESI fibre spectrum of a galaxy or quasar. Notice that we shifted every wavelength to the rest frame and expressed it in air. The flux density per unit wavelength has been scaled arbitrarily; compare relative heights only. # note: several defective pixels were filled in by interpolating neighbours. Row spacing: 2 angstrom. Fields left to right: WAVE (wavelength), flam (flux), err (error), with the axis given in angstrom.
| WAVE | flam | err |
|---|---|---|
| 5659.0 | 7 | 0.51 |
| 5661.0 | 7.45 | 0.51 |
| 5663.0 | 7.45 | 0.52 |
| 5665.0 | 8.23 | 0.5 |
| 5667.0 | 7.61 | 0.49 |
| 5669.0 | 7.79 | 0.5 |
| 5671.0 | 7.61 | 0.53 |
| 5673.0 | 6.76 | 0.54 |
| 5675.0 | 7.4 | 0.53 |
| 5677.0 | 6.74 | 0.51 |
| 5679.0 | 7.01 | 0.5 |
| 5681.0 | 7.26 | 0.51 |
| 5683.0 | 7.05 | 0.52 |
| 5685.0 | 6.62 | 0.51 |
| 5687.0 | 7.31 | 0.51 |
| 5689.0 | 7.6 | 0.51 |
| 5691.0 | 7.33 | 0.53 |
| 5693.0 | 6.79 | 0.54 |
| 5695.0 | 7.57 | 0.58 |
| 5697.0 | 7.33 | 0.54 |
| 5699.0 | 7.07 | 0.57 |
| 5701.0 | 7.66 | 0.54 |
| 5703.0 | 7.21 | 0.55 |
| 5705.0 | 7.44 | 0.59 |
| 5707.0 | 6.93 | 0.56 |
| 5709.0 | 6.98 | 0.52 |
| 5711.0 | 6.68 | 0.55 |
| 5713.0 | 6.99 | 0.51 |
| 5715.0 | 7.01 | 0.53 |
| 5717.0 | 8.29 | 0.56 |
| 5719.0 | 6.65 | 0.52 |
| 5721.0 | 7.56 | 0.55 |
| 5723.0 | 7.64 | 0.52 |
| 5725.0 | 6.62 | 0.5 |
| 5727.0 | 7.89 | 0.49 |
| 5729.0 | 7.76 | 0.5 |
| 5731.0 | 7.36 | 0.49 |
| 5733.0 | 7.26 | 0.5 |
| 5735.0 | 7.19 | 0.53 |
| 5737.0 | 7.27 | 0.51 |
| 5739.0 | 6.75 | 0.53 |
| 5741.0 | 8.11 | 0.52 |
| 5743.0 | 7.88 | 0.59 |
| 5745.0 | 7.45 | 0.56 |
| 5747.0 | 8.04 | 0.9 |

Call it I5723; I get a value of 0.96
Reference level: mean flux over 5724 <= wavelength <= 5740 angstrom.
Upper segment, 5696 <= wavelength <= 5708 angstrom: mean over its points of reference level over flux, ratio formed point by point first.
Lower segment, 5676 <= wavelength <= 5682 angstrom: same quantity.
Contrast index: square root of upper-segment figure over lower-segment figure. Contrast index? 0.98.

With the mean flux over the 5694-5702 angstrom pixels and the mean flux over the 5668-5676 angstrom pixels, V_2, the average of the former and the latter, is 7.40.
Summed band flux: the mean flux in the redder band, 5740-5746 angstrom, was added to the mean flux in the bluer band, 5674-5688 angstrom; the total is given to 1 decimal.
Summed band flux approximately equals 14.9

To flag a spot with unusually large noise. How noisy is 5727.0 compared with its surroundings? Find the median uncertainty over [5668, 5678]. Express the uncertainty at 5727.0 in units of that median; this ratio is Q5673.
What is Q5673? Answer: 0.92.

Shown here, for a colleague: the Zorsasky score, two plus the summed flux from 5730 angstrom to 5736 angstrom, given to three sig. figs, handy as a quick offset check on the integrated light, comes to 23.8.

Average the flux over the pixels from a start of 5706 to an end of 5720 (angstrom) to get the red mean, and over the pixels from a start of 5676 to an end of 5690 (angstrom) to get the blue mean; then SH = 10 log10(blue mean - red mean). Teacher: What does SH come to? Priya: -21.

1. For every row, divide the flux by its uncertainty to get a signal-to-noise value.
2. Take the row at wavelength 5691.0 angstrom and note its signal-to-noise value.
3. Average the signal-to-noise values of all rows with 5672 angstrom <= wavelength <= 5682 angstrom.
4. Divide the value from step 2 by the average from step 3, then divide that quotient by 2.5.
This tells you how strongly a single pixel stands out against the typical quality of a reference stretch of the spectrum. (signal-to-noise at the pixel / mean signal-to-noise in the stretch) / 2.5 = 0.407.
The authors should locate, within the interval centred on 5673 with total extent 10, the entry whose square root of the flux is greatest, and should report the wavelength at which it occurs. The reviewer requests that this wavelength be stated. 5669.0 angstrom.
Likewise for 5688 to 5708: 5701.0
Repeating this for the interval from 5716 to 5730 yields 5717.0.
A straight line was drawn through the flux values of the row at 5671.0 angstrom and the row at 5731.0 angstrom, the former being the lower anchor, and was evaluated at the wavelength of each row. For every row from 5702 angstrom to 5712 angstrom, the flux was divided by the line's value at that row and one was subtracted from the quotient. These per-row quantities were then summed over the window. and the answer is -0.28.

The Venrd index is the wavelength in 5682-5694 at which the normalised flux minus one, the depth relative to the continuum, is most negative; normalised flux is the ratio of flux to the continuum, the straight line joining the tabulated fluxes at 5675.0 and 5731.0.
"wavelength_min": 5685.0 angstrom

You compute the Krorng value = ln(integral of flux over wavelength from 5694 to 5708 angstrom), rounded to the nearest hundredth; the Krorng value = 4.63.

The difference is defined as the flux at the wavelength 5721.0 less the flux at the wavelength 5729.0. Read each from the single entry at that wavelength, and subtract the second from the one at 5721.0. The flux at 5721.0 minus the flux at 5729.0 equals -0.2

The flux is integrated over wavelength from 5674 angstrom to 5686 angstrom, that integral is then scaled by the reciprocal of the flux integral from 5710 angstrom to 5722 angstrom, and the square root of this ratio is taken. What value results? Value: 0.99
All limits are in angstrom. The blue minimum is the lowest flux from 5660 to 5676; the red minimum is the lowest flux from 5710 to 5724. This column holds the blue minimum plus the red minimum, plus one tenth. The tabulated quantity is 13.5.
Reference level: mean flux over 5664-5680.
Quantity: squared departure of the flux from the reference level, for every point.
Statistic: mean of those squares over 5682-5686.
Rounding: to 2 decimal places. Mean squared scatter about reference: 0.36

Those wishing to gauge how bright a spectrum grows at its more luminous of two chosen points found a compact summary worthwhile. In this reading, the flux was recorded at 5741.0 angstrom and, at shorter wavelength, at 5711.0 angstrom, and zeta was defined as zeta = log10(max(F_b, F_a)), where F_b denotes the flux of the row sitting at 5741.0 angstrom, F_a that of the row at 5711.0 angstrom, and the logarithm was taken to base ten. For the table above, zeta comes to 0.909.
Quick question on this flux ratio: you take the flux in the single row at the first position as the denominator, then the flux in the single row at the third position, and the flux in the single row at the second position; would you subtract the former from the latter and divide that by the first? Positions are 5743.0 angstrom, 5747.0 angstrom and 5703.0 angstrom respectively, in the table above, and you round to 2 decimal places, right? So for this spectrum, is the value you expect -0.11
